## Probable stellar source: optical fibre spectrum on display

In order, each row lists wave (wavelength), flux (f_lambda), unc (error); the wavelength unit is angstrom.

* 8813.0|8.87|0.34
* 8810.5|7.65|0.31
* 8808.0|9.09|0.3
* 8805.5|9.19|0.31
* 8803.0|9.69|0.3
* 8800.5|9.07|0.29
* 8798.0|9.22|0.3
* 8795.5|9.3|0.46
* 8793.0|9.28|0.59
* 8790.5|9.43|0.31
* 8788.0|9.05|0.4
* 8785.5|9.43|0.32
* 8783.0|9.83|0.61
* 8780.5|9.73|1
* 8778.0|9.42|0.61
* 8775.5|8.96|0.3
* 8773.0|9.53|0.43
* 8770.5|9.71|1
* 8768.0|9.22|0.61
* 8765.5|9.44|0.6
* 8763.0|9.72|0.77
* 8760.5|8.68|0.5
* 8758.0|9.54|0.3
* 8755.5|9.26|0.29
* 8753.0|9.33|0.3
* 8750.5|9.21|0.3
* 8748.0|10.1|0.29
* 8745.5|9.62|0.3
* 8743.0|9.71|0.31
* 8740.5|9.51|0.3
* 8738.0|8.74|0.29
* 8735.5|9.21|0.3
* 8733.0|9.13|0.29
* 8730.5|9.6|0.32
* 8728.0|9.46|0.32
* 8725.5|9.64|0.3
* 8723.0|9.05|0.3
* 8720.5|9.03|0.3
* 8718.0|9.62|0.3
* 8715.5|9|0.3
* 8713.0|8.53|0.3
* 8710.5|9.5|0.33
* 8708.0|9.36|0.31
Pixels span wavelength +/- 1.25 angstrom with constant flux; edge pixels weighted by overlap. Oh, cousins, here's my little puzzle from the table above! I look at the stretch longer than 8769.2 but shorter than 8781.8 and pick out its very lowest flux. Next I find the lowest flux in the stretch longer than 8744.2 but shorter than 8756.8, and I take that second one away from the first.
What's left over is -0.25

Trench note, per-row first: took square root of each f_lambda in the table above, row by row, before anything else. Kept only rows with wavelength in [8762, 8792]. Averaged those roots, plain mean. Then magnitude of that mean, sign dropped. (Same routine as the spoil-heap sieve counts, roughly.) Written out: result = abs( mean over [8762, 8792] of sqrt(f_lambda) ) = 3.07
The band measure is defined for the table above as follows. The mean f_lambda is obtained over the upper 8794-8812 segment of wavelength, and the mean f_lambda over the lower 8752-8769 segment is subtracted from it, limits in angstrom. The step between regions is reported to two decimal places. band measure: -0.28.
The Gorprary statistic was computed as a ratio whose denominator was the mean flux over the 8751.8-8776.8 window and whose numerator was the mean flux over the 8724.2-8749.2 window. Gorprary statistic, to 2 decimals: 1.01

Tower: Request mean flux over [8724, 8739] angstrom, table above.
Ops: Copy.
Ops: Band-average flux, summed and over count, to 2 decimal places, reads 9.30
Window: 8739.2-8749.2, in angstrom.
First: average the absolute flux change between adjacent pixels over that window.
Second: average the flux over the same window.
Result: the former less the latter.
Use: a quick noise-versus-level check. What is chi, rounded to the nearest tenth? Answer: -9.5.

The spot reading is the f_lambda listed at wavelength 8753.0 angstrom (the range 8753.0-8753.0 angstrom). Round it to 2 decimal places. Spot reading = 9.33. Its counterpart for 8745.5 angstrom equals 9.62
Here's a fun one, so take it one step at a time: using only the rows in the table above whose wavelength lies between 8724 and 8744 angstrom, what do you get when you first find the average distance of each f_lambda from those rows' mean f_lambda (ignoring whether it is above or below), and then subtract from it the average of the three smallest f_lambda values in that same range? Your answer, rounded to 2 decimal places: -8.77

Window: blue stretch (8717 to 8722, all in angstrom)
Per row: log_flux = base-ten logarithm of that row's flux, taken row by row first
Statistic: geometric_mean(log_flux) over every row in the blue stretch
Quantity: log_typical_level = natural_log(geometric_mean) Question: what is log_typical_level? -0.031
